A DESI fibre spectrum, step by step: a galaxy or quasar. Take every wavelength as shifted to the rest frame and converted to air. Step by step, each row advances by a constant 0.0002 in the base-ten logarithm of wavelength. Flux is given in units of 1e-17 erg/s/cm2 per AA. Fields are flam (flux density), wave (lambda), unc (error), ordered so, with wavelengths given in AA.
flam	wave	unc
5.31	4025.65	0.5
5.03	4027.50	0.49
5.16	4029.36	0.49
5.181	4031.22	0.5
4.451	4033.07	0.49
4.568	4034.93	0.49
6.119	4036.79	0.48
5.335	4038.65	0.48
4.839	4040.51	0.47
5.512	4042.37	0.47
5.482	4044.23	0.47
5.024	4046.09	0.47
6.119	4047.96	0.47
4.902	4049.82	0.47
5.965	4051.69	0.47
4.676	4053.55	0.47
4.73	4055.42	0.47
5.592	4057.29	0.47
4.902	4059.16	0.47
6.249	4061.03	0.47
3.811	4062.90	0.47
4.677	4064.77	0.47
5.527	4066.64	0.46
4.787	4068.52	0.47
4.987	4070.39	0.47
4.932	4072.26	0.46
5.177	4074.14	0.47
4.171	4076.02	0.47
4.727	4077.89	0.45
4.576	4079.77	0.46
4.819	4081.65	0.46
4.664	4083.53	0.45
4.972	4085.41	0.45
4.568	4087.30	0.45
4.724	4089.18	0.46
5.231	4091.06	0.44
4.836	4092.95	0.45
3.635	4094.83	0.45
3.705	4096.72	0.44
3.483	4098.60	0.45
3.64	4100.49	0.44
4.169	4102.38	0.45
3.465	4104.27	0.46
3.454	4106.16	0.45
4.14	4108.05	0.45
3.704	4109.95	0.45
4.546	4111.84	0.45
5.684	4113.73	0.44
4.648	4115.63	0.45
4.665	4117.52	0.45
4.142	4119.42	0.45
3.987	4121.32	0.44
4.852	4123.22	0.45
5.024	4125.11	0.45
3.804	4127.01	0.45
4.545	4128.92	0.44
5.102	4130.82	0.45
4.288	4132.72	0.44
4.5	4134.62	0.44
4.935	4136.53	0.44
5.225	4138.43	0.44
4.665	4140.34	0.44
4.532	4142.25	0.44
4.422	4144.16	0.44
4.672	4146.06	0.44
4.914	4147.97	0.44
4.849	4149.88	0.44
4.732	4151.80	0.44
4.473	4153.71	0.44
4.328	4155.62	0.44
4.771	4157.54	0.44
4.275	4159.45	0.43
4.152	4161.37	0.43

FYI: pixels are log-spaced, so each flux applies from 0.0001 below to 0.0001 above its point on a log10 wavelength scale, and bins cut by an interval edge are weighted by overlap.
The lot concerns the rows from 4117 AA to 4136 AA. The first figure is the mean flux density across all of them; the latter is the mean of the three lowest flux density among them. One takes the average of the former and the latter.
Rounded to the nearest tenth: 4.2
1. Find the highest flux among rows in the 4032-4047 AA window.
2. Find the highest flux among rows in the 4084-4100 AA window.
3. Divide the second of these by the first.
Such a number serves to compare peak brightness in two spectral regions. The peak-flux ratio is 0.85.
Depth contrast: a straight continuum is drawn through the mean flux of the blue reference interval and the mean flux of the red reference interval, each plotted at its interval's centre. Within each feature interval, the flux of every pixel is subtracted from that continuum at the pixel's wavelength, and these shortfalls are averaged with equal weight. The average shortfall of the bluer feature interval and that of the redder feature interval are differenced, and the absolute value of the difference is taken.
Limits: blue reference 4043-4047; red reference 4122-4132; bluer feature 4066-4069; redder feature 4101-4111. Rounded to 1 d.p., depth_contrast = 1.1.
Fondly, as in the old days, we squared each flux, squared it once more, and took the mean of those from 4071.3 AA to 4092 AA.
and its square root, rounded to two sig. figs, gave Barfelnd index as 23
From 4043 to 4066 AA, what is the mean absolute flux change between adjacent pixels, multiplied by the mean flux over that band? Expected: 5.4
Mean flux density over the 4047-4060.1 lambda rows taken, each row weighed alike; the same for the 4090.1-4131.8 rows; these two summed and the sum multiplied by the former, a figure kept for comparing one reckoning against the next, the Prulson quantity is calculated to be 50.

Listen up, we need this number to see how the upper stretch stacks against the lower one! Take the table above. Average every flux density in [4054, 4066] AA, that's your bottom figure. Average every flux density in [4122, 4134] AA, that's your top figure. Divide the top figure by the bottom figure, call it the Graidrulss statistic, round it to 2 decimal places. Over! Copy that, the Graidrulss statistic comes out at 0.92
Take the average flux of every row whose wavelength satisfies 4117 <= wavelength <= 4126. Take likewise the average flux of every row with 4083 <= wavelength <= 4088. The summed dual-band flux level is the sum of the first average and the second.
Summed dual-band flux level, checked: 9.3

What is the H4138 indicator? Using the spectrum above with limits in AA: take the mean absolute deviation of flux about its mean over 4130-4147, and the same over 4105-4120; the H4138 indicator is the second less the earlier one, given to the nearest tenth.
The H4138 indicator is 0.3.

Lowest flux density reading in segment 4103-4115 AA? 3.454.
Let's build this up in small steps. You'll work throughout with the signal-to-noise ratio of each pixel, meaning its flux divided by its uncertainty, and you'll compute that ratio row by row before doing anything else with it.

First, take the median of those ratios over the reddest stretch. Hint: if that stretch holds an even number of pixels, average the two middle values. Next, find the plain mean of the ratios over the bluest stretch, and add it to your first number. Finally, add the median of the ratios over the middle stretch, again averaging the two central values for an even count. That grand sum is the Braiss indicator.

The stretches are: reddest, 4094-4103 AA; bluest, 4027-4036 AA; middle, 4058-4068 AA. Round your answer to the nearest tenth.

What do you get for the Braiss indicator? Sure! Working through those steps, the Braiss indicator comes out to 28.6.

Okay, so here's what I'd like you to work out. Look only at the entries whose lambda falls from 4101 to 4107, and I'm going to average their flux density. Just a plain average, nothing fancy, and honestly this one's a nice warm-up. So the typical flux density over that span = 3.70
